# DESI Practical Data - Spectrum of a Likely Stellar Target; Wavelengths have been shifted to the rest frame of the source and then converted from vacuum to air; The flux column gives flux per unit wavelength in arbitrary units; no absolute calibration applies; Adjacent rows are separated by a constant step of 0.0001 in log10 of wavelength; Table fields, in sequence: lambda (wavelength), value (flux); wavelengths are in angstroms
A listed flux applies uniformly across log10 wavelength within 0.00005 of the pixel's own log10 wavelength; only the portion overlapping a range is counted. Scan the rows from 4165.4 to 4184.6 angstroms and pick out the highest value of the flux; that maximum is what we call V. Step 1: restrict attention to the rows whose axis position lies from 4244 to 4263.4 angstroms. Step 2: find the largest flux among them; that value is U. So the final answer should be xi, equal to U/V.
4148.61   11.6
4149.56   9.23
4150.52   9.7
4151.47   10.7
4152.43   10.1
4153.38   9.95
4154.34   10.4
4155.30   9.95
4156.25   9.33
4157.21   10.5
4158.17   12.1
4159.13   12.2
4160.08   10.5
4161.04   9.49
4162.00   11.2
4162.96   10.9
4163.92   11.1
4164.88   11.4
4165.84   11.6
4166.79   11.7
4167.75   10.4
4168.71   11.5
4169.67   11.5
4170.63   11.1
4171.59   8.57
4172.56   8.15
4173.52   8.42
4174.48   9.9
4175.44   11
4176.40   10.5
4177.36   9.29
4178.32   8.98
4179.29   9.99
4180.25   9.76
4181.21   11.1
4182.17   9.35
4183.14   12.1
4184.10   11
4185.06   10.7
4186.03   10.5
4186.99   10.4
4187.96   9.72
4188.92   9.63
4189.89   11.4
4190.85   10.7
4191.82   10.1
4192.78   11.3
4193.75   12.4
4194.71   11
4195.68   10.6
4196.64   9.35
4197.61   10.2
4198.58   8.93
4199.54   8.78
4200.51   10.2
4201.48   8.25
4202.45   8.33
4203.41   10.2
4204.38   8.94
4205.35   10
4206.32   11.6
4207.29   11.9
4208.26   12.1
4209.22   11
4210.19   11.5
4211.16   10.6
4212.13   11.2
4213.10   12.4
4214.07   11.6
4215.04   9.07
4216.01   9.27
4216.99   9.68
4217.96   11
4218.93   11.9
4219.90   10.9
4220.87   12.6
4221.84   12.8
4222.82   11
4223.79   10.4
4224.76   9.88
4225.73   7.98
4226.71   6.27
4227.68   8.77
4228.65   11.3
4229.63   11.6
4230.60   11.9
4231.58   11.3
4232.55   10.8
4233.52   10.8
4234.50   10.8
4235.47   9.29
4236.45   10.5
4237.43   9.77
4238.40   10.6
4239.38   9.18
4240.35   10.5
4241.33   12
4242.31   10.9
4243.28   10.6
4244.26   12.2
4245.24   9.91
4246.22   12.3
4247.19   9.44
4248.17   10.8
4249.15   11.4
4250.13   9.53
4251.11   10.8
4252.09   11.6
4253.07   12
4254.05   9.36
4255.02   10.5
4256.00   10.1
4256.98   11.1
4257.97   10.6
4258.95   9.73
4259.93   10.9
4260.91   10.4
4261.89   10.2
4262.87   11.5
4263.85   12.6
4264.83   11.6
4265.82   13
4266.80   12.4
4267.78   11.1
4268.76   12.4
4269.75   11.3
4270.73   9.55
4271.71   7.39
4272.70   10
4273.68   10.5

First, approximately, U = 12.3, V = 12.1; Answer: 1.02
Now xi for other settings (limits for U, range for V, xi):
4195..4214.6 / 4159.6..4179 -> 1.06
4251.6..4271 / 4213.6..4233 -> 1.02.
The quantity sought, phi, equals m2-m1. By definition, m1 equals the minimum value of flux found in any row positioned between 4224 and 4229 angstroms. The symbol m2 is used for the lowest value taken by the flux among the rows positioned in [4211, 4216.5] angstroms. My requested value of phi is 2.8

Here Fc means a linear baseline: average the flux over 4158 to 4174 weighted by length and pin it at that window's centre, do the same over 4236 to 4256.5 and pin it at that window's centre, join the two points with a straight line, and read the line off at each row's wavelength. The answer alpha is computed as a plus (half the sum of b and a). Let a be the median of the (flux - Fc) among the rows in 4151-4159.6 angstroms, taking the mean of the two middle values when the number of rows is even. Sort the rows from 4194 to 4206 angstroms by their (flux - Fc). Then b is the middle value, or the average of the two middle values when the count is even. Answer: -0.9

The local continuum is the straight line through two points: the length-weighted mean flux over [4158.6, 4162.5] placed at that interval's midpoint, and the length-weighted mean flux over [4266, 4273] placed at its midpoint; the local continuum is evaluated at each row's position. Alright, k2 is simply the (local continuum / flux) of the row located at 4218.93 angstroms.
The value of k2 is 0.91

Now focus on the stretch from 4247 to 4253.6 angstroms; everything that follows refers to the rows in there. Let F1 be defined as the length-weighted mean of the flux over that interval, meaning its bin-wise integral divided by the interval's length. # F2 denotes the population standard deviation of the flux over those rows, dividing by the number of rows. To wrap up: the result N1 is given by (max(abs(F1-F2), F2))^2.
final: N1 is 98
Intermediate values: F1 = 10.8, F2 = 0.92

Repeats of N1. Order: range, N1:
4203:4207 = 87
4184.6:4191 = 97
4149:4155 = 91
